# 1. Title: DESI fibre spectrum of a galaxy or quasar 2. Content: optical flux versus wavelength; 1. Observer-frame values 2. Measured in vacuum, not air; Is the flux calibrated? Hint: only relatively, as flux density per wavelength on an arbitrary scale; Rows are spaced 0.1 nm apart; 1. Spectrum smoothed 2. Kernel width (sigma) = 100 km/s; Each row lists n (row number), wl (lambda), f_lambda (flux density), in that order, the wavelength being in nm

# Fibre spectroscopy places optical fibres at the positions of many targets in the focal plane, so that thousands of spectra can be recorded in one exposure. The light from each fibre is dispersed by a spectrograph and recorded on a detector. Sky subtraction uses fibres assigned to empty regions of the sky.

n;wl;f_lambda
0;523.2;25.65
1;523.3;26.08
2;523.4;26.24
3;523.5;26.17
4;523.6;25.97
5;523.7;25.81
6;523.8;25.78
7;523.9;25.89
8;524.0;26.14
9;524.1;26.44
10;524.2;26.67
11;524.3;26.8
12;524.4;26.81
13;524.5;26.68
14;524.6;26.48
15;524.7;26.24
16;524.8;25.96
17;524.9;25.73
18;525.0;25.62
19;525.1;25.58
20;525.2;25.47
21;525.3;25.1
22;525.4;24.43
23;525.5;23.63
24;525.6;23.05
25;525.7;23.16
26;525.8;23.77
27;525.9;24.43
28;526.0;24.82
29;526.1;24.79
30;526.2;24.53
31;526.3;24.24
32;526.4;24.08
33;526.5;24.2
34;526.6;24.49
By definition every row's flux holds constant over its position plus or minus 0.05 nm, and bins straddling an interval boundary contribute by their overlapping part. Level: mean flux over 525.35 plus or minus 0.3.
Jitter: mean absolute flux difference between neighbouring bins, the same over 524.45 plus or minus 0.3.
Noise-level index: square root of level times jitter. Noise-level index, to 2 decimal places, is 1.87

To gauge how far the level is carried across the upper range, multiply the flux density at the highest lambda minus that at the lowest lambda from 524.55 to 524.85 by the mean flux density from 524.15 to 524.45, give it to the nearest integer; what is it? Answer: -14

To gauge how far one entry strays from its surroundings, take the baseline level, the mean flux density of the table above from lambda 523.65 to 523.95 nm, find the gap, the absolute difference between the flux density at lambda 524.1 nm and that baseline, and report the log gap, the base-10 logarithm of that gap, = -0.2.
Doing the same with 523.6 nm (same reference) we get -0.8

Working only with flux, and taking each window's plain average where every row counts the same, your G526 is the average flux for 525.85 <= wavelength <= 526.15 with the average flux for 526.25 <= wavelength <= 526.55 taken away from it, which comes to 0.5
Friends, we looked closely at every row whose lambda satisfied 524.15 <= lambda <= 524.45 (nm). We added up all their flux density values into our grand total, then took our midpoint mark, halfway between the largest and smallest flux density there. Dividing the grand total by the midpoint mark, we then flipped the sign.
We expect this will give -3.0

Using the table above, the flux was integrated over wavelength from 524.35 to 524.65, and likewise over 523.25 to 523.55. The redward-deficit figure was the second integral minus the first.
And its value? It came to -0.15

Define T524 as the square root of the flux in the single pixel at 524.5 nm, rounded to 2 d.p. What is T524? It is 5.17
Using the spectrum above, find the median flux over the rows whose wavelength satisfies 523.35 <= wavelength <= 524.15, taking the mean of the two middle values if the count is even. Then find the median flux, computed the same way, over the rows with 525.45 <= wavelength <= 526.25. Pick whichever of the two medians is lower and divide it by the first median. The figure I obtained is 0.92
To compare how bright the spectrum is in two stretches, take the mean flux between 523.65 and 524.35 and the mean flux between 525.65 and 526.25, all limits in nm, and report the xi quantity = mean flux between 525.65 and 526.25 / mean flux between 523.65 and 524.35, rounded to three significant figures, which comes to 0.925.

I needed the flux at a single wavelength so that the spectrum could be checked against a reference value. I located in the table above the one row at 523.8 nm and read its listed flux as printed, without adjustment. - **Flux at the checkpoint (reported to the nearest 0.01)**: 25.78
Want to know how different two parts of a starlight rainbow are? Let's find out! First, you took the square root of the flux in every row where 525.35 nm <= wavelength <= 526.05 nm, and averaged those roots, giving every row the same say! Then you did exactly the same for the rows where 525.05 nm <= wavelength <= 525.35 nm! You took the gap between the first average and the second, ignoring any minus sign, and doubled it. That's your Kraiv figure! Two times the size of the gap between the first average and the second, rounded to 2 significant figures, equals 0.30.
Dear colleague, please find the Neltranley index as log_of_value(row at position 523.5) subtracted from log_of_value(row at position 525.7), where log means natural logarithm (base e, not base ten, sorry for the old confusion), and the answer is -0.122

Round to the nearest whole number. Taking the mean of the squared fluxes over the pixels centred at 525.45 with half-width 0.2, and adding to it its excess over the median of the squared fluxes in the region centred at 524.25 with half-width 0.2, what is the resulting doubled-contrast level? 443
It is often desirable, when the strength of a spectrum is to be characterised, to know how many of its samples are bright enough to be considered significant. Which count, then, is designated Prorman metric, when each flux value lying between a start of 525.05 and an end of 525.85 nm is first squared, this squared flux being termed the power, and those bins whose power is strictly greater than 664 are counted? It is 0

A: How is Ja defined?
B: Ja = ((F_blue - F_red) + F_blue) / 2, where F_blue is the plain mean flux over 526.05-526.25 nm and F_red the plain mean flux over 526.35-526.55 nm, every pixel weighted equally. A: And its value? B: 12.6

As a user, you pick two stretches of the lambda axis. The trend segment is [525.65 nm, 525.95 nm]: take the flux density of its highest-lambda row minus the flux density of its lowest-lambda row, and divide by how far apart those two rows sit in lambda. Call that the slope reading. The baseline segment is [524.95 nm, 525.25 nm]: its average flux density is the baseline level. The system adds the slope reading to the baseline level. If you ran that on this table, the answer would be 31.9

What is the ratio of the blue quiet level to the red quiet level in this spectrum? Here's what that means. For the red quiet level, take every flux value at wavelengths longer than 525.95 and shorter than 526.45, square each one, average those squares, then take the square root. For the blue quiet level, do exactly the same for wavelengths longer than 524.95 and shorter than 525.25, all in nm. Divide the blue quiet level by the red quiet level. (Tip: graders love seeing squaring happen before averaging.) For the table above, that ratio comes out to 1.04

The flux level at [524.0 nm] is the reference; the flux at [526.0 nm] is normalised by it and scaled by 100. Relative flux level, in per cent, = 95.0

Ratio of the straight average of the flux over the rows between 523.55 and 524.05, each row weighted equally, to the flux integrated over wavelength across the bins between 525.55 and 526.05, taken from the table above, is 2.17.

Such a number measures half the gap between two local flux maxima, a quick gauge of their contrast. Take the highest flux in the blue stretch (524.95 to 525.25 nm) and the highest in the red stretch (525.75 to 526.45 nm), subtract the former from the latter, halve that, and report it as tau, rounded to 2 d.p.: -0.40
